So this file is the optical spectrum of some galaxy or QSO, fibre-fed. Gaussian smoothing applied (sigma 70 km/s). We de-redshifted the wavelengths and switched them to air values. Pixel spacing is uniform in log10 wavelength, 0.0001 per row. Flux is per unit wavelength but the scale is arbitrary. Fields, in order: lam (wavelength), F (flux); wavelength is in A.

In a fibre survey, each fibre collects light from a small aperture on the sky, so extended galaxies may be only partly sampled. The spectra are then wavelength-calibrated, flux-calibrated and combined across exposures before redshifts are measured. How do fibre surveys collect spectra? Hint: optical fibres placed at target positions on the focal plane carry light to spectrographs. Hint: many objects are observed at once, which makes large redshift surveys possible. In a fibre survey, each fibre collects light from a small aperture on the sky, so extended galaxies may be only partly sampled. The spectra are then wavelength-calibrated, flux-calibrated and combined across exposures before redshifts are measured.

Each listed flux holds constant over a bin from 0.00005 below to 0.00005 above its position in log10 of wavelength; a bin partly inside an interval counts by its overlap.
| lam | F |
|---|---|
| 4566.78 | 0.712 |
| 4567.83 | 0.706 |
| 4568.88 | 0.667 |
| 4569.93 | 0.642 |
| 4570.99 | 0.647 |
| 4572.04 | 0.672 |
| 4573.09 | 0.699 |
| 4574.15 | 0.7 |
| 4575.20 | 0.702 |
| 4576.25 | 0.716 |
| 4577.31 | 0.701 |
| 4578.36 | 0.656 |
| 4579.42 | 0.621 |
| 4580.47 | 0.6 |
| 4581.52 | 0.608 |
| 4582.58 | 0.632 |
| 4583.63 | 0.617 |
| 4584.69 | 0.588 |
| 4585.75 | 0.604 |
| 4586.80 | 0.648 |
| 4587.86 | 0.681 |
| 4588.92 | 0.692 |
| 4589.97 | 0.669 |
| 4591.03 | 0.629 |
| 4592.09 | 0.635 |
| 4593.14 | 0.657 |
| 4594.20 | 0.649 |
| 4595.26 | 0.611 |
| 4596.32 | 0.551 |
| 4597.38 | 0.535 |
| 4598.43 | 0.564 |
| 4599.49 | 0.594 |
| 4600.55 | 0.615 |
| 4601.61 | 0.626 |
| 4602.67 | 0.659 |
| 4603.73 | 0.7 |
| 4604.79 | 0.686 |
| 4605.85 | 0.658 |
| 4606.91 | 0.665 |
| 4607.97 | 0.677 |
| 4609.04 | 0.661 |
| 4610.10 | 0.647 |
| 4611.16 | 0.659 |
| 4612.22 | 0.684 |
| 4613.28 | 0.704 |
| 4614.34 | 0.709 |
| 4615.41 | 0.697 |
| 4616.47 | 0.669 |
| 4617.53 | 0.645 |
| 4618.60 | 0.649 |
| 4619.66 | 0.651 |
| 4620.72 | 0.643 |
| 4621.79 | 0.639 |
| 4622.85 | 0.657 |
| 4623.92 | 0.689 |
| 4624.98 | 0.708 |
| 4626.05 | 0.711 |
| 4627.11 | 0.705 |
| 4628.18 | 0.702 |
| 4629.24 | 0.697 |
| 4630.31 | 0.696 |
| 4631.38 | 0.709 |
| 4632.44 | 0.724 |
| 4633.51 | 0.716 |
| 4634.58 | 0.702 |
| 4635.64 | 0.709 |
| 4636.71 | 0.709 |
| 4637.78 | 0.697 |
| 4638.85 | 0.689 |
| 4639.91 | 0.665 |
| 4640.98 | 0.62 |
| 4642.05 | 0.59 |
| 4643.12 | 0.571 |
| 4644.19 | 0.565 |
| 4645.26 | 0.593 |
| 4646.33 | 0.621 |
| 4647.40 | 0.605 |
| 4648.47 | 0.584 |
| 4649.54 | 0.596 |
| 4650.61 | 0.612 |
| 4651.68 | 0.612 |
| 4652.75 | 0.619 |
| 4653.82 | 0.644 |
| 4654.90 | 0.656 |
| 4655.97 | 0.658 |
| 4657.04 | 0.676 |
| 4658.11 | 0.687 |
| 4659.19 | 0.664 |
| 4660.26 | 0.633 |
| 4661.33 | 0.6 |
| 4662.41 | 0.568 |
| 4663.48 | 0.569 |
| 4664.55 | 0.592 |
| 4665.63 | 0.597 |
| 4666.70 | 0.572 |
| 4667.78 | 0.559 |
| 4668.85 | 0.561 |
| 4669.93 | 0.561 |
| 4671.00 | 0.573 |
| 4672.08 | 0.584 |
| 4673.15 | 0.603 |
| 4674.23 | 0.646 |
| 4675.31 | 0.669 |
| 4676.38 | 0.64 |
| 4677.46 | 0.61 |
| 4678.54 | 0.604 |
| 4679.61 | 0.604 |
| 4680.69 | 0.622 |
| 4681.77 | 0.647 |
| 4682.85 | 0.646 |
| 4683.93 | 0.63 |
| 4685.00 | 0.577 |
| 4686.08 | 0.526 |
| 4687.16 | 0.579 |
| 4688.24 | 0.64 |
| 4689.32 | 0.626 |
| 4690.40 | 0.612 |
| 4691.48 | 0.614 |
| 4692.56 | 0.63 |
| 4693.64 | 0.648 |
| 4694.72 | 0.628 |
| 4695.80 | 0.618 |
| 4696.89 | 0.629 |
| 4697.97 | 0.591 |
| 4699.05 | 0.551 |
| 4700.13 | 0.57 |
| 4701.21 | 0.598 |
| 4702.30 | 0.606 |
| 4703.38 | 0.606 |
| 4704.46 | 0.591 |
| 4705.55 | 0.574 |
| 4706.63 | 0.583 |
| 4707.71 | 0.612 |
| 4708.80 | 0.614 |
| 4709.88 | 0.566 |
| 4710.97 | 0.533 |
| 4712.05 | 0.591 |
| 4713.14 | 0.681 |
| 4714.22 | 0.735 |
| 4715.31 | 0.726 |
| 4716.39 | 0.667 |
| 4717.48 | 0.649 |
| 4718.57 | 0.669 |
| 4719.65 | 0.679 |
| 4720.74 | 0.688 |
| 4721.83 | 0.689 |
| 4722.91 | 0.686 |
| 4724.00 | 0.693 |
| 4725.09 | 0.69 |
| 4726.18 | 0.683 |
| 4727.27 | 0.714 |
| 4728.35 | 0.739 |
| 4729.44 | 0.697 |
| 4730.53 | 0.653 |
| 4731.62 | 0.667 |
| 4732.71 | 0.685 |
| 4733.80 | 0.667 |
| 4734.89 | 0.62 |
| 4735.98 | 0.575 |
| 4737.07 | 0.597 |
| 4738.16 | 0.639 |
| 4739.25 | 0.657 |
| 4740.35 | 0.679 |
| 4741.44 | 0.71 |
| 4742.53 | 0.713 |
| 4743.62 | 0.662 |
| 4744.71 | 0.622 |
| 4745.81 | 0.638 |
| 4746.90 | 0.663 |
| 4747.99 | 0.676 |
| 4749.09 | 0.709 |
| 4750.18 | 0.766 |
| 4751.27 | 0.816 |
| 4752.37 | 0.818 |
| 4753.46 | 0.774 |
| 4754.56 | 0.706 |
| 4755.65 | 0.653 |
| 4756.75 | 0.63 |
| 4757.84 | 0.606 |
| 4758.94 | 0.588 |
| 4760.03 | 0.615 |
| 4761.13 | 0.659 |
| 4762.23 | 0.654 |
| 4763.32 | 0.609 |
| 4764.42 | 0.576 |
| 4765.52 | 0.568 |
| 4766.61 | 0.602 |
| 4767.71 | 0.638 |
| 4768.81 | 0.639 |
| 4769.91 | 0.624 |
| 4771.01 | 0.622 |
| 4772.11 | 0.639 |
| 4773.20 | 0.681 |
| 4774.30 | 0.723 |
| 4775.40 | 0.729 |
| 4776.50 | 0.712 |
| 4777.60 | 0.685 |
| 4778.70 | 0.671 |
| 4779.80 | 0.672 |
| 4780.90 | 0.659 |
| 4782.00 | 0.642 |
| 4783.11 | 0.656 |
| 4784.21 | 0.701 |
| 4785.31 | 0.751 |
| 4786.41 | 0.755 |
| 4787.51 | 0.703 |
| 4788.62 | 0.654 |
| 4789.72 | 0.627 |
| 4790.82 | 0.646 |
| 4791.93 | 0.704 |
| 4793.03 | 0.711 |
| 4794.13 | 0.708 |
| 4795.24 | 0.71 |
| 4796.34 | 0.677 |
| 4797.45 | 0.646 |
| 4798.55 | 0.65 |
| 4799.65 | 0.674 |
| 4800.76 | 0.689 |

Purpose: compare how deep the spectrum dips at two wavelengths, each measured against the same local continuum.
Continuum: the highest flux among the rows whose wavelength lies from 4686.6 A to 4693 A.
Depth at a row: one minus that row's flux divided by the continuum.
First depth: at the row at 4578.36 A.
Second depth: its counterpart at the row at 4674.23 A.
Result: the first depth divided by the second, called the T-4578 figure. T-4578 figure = 2.7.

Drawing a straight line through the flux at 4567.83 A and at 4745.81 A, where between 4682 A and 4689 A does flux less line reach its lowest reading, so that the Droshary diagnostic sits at 4686.08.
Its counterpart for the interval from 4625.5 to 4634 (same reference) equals 4630.31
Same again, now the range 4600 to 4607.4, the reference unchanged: 4600.55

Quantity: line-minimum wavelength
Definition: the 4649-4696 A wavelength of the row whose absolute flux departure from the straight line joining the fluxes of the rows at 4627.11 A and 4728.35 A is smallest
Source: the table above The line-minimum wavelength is 4658.11 A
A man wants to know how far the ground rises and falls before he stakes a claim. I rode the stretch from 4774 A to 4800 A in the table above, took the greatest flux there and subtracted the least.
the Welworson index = 0.13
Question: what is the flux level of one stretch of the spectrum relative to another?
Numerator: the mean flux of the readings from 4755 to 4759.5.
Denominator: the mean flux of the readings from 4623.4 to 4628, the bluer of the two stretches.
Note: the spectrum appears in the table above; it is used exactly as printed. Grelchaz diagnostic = 0.88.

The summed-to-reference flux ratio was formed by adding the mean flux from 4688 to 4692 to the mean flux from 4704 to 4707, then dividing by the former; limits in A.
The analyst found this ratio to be 1.94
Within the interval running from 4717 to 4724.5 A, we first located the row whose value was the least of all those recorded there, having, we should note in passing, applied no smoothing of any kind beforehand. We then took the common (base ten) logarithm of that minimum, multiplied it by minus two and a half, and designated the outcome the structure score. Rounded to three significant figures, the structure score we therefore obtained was 0.469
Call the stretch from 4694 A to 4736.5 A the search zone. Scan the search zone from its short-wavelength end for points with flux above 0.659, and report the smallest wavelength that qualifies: 4713.14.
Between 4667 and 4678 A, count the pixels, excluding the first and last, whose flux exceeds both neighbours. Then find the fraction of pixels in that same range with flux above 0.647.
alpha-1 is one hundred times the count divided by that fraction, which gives 1000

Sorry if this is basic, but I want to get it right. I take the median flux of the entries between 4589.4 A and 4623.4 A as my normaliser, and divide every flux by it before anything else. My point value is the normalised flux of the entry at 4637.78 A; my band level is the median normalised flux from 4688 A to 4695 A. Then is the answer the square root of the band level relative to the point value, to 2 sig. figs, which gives 0.95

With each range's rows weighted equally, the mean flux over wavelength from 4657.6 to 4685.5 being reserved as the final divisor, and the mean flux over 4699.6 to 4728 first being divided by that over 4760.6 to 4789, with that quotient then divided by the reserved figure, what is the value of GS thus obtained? 1.6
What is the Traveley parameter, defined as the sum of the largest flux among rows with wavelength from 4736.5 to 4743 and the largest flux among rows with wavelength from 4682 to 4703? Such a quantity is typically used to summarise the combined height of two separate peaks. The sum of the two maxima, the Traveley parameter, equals 1.36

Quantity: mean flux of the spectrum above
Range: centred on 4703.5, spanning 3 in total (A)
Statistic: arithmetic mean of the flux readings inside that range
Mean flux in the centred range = 0.60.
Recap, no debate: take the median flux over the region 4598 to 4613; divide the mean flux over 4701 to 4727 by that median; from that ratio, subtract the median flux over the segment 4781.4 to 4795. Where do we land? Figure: 0.27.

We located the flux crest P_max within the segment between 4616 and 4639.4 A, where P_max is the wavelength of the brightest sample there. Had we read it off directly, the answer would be 4632.44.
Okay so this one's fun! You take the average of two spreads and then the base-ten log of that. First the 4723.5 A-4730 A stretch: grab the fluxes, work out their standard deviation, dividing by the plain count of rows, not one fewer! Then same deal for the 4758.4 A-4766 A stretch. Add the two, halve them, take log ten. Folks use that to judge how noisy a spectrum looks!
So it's -1.58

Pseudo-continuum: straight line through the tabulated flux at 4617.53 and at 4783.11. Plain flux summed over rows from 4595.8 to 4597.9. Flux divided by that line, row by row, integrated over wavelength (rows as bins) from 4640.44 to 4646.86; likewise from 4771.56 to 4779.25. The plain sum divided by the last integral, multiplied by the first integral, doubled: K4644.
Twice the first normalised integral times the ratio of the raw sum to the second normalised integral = 2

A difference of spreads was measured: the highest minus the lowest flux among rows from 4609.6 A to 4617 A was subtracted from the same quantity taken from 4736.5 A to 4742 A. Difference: 0.051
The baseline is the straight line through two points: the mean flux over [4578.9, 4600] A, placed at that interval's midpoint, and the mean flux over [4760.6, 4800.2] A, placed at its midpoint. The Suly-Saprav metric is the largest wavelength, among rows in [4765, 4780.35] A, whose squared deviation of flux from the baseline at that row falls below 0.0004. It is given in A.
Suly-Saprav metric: 4779.80 A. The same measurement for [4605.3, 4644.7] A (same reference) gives 4640.98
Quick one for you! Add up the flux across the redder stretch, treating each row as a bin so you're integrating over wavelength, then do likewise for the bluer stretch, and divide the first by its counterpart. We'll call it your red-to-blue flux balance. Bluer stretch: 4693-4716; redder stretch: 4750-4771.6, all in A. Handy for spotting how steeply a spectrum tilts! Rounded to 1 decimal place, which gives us 1.0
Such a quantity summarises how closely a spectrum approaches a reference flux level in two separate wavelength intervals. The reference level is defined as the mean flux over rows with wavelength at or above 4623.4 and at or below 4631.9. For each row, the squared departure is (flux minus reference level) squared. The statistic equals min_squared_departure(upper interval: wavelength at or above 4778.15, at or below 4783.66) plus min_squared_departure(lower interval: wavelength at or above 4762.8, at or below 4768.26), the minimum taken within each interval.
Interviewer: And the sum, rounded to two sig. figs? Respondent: 0.0050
